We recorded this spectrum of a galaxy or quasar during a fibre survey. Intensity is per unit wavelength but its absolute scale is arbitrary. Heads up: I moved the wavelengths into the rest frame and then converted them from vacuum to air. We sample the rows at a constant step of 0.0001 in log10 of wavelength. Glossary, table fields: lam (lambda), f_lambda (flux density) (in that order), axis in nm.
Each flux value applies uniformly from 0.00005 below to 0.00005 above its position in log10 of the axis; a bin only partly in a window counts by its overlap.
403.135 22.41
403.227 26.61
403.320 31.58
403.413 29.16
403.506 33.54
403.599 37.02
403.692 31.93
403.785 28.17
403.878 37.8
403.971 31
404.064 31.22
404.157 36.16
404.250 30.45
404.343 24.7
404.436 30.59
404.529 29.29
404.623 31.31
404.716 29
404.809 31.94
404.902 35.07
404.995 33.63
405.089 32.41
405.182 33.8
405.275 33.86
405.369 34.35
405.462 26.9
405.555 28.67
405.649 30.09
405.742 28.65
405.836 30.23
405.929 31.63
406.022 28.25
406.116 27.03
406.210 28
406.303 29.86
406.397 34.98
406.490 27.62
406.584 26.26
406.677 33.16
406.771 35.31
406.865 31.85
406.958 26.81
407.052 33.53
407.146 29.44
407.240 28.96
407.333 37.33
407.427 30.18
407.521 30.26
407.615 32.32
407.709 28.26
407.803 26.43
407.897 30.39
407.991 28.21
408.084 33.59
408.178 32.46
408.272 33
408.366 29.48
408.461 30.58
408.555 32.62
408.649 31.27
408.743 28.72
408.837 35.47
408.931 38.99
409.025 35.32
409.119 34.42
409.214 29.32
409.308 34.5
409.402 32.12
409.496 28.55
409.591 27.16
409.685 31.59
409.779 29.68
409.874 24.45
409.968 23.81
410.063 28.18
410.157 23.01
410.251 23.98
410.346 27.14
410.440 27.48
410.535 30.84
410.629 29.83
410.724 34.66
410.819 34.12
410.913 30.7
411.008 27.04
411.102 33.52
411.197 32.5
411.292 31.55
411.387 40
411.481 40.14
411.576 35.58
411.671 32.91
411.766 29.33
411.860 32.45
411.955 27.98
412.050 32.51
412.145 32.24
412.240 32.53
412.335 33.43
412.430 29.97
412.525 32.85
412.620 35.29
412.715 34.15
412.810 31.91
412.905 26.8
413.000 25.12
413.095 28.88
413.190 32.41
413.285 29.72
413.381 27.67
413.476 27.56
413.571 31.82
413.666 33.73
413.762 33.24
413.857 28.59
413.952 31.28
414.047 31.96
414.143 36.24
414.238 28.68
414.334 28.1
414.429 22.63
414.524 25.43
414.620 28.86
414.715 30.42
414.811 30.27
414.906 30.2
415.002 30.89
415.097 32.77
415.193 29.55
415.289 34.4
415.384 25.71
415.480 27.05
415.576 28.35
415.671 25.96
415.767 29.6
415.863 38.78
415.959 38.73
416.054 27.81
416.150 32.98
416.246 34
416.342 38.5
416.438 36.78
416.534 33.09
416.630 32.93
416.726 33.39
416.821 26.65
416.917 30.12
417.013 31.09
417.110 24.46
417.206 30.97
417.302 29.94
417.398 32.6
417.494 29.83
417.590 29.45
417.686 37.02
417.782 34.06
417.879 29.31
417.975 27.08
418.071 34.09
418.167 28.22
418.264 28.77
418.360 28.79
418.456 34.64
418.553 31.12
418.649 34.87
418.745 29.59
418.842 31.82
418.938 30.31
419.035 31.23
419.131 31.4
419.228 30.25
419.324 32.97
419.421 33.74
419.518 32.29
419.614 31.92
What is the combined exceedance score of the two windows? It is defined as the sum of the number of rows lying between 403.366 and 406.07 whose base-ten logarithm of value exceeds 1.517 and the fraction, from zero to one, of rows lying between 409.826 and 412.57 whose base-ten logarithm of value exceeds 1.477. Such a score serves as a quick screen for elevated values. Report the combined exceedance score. 9.6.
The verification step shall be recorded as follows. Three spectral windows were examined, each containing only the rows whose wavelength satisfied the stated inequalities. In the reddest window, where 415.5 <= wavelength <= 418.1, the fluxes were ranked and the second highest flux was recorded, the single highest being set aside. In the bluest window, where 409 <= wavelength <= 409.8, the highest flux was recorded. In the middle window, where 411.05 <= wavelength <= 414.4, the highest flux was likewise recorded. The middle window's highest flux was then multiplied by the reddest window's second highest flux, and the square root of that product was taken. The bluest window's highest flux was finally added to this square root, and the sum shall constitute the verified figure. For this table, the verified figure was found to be 74.7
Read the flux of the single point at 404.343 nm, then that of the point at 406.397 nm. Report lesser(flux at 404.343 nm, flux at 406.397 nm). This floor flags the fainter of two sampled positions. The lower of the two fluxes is 24.7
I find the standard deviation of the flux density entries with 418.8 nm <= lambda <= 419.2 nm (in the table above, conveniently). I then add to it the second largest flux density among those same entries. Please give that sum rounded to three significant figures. 32.0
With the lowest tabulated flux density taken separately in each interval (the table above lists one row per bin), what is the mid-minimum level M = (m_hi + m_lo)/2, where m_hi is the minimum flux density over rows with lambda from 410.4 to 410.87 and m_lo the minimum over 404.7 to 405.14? 28.2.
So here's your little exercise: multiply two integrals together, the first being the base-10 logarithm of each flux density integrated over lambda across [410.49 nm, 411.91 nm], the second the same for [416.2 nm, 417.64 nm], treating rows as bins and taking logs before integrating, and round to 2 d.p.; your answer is 4.64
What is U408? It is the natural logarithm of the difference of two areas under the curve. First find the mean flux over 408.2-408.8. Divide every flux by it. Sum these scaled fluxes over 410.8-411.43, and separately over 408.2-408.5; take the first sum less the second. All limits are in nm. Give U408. 1.48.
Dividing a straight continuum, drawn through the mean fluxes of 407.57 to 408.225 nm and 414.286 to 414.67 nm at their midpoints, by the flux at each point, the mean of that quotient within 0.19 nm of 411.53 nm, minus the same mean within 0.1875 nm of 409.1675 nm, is -0.13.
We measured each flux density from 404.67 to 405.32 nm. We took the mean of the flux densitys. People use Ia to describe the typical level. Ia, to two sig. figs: 33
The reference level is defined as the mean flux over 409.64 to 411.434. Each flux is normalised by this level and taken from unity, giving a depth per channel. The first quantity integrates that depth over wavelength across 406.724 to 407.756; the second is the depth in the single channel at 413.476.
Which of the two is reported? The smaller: -0.056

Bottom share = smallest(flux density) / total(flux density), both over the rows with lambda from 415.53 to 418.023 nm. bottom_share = 0.030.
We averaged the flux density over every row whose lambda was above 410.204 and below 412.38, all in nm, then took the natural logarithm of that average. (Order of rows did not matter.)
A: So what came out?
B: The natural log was 3.461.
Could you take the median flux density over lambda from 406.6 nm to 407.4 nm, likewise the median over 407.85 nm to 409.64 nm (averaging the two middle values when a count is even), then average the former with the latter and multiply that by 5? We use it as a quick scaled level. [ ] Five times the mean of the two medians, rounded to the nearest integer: 162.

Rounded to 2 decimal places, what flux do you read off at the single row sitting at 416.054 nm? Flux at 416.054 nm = 27.81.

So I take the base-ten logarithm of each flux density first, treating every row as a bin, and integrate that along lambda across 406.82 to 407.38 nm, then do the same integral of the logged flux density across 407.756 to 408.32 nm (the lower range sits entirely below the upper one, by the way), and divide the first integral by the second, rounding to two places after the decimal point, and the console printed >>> 1.00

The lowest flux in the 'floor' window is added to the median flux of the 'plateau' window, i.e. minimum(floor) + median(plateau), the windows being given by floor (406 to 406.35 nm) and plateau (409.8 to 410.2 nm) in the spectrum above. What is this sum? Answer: 51.2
